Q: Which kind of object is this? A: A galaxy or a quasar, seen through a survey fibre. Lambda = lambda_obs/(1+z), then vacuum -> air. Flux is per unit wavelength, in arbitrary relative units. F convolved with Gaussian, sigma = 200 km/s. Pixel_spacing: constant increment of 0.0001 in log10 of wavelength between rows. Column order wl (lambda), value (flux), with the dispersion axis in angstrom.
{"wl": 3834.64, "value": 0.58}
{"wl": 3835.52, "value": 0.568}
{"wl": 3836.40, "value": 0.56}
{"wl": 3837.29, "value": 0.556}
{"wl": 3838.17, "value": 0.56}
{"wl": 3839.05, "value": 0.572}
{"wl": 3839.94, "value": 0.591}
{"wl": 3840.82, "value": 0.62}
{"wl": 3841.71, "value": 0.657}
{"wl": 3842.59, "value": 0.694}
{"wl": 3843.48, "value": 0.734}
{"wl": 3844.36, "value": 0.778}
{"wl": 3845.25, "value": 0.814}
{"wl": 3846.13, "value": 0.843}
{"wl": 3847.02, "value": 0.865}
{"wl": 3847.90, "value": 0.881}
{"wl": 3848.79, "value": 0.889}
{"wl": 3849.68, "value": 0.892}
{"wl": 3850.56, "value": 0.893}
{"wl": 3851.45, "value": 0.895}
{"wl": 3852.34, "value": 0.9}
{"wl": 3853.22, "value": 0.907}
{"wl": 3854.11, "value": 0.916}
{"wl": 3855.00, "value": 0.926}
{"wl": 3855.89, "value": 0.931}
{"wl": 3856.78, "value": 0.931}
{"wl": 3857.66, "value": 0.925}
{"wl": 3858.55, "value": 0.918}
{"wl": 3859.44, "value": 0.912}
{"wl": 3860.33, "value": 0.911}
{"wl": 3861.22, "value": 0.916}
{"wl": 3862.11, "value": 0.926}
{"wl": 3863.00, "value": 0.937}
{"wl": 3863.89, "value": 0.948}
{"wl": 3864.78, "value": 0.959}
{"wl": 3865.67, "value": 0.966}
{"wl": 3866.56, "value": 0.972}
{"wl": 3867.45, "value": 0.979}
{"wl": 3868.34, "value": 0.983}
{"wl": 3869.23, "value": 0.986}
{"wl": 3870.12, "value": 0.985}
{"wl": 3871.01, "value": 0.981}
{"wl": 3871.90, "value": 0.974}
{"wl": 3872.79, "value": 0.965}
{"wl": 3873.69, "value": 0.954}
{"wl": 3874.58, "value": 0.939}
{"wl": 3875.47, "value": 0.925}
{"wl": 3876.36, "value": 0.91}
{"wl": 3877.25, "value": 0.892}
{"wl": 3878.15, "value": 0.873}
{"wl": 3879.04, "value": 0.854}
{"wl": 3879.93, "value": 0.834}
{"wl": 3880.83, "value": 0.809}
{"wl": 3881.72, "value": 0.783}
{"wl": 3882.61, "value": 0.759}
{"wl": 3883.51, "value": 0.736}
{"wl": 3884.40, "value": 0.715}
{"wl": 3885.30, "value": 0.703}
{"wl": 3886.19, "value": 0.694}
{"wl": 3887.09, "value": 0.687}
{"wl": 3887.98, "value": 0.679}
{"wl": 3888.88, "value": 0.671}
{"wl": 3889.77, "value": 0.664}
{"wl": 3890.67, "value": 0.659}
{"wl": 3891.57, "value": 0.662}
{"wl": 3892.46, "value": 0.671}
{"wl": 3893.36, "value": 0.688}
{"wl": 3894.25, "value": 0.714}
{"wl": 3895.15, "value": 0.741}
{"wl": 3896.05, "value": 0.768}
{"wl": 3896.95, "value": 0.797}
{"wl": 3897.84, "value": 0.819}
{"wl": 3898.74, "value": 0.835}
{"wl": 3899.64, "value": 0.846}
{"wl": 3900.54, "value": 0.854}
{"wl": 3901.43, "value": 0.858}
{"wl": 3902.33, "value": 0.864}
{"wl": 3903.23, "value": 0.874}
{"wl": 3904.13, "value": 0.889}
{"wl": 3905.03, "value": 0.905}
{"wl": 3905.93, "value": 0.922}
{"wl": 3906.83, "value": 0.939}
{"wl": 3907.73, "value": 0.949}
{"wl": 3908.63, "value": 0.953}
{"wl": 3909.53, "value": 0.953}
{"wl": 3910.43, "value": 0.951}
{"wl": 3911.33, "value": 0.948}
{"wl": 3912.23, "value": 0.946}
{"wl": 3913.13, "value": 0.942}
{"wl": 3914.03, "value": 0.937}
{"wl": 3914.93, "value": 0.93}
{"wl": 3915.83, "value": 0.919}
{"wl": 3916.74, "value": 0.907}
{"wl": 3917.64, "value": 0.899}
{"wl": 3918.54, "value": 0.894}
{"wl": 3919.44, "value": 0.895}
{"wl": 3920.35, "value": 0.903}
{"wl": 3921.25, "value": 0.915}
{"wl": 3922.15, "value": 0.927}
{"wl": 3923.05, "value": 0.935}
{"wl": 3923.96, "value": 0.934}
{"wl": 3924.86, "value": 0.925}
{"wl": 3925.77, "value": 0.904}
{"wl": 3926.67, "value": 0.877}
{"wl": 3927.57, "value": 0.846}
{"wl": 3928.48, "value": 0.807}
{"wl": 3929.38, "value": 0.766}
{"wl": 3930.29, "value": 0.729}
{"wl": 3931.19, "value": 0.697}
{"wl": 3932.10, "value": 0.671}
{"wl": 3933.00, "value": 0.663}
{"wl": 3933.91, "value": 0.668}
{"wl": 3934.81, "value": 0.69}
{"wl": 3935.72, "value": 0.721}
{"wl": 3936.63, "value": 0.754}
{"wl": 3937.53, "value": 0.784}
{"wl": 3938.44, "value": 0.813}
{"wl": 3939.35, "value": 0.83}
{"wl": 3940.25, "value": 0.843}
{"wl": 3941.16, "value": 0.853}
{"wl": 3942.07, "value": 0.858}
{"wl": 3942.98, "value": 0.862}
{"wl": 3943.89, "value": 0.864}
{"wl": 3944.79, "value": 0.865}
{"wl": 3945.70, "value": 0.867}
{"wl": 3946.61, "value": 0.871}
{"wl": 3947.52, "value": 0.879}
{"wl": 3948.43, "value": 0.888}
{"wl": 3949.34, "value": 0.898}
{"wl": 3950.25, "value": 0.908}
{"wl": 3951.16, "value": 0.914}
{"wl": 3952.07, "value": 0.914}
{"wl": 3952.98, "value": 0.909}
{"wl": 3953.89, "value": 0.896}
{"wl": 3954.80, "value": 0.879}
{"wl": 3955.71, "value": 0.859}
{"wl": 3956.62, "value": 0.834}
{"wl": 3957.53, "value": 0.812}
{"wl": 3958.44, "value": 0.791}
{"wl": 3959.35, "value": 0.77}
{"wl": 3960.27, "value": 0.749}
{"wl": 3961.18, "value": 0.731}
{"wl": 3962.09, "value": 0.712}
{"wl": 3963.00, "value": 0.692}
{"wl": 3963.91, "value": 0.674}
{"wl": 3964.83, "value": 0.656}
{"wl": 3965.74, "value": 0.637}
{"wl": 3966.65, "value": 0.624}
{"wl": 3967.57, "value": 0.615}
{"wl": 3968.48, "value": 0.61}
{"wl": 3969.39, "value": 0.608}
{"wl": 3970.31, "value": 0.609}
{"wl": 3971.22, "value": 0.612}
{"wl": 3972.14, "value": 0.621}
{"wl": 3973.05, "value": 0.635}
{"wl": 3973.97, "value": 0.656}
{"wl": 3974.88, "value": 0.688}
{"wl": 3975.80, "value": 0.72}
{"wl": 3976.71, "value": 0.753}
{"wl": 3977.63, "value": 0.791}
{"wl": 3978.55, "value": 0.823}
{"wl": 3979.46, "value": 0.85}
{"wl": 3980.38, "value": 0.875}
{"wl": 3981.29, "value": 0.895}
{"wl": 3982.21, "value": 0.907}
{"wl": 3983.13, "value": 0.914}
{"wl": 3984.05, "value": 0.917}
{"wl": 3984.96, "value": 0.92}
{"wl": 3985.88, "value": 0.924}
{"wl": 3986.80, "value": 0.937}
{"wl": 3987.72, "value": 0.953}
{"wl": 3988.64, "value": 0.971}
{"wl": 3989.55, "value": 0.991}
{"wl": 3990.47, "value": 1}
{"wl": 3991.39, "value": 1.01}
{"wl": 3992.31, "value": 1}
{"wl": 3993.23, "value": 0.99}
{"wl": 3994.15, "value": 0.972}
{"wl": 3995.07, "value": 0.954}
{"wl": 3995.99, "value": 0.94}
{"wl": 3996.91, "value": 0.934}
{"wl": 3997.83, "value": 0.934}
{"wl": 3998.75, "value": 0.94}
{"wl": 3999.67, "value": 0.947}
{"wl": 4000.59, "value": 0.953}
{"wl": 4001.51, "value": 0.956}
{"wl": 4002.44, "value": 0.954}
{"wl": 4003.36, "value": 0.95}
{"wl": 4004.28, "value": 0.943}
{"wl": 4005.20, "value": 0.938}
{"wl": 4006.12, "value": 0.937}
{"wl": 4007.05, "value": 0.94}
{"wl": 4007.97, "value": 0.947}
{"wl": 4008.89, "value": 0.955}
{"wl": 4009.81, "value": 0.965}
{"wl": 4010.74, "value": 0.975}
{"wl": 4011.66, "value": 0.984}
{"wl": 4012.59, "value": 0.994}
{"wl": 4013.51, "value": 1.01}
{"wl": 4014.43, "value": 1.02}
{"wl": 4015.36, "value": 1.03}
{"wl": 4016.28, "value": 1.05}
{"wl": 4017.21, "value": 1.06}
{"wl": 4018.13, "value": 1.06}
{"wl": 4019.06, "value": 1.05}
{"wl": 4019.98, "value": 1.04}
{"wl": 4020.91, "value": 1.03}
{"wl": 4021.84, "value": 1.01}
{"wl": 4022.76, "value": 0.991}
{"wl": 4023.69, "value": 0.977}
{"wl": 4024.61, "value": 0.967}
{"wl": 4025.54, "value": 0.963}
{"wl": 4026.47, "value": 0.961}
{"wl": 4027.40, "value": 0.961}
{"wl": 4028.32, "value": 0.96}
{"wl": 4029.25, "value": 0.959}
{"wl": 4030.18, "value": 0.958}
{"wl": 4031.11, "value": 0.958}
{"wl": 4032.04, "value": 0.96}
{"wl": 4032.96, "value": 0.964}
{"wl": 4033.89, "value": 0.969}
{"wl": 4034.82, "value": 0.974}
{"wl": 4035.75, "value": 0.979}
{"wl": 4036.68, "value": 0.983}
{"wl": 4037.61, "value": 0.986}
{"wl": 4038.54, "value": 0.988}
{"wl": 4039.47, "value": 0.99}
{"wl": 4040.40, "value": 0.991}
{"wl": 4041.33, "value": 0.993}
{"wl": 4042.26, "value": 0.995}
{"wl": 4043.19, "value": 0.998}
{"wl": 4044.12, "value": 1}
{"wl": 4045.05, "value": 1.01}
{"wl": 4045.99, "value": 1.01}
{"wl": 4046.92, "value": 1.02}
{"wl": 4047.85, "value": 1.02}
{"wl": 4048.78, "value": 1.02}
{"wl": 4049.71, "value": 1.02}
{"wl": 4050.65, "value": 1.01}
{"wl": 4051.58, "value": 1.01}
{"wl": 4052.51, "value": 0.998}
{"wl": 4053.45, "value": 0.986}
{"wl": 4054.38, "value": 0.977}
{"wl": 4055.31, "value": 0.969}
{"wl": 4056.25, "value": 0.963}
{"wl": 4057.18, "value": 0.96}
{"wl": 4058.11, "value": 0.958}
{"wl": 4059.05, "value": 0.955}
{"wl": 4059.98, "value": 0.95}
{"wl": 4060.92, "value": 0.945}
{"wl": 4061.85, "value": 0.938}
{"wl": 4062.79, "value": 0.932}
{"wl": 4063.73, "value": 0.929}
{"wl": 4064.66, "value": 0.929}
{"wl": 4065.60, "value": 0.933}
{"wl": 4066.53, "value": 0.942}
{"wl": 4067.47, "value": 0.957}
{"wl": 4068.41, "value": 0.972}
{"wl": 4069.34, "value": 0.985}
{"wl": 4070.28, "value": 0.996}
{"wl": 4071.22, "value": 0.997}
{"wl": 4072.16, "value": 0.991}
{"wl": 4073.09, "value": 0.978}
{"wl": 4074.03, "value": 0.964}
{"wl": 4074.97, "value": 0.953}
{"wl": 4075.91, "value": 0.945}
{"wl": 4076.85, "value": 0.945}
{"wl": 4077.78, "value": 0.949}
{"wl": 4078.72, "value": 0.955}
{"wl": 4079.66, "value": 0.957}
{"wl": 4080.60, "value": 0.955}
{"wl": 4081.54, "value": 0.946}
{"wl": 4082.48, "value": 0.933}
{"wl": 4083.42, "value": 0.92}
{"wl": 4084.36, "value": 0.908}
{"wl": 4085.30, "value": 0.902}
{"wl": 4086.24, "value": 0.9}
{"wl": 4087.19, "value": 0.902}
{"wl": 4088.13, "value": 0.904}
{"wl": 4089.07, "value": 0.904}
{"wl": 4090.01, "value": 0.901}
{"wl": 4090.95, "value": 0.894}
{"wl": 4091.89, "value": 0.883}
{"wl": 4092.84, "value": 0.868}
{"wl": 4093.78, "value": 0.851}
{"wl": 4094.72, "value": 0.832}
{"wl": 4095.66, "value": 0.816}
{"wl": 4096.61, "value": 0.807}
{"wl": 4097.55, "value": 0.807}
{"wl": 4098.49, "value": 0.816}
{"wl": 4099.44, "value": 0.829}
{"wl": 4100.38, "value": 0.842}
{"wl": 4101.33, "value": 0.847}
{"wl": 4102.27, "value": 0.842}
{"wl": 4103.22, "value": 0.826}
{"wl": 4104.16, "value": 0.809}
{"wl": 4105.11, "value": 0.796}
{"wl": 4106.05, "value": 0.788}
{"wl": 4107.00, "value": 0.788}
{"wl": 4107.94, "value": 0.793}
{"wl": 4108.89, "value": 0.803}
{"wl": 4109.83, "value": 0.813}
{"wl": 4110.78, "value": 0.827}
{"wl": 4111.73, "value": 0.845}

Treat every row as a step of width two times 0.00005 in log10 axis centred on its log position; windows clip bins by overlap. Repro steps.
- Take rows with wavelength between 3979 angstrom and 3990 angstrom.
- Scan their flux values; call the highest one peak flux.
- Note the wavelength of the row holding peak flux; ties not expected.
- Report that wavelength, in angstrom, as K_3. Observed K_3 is 3989.55 angstrom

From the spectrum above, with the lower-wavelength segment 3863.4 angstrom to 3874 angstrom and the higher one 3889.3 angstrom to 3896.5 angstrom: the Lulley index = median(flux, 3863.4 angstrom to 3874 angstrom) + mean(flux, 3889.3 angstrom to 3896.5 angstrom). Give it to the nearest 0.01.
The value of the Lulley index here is 1.67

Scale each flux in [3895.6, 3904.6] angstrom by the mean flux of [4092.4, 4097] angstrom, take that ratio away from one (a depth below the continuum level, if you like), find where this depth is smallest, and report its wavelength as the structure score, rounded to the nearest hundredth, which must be 3904.13 angstrom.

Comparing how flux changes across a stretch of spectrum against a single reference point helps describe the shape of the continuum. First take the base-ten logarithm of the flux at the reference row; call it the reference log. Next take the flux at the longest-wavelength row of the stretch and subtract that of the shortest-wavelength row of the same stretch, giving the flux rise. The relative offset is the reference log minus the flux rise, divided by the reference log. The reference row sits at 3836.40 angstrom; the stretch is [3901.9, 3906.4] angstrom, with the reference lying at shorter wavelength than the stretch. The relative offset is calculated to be 1.2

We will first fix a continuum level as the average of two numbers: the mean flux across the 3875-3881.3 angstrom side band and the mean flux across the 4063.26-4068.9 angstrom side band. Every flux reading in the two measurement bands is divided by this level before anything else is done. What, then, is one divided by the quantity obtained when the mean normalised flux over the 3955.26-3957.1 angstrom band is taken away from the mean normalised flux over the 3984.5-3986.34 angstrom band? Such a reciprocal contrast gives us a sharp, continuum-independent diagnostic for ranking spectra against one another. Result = 12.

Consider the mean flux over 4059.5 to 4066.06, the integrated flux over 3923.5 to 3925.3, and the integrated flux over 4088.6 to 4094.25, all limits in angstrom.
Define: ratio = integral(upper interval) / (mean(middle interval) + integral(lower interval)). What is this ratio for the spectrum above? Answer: 1.9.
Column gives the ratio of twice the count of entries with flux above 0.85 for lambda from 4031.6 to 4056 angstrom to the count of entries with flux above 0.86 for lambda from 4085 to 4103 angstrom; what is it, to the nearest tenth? 5.8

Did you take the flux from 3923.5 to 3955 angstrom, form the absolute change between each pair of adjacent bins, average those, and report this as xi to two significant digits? 0.016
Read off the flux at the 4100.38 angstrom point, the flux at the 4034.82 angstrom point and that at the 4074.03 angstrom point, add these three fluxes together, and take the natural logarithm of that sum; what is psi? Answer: 1.022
